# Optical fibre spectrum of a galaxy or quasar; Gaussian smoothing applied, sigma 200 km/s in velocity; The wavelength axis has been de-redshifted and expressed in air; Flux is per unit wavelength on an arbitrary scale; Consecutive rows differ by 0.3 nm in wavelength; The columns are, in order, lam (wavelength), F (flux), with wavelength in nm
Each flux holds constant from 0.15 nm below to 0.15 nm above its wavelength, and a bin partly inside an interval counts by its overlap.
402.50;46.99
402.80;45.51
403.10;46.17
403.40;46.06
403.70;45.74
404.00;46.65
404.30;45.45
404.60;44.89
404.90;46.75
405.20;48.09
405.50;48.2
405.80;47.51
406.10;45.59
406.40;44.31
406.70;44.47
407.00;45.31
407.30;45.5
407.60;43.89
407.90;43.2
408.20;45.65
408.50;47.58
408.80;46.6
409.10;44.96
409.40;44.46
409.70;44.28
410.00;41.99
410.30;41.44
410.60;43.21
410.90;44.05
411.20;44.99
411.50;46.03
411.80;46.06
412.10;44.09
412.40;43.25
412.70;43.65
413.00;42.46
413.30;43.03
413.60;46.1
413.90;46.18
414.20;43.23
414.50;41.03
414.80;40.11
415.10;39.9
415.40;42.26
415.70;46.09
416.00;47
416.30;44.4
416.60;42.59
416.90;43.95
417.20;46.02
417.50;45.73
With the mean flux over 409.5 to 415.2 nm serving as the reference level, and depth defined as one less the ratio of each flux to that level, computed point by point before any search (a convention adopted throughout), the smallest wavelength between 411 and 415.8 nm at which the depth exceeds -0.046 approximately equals 411.20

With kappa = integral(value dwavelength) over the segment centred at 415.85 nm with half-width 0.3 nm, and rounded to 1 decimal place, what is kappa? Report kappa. 27.9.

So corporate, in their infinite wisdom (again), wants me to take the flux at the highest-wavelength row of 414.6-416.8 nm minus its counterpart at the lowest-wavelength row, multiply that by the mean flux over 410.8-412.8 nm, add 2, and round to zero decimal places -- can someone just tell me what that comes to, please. 113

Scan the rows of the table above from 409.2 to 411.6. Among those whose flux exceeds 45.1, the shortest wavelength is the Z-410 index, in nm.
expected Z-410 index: 411.50 nm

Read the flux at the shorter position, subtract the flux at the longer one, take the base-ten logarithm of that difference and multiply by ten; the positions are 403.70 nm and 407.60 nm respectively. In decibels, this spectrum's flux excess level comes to 2.7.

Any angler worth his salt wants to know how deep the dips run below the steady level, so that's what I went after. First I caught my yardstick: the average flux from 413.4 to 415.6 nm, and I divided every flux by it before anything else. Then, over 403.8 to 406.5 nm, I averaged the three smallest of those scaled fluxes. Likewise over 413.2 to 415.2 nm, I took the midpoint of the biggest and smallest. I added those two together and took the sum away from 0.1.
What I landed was -1.96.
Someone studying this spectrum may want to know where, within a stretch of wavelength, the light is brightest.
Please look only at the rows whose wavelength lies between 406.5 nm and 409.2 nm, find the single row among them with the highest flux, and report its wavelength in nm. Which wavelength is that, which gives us 408.50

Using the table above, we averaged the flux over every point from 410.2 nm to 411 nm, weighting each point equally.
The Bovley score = 42.9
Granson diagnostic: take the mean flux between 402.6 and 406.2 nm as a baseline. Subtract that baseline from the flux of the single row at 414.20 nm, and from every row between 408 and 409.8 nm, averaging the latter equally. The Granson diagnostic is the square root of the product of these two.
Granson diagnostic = 1.6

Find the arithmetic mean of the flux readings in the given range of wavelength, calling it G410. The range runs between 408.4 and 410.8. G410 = 44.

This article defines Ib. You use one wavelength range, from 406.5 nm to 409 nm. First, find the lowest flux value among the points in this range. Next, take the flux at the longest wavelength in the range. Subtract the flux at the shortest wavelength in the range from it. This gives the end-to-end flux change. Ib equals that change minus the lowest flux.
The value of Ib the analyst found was -41.1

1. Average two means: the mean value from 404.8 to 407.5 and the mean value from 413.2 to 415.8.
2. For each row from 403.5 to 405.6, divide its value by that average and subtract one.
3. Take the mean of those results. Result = 0.042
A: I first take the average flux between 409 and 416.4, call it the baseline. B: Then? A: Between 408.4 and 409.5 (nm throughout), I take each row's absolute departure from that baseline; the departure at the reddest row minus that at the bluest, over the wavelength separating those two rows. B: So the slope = -3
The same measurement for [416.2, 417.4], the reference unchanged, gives 2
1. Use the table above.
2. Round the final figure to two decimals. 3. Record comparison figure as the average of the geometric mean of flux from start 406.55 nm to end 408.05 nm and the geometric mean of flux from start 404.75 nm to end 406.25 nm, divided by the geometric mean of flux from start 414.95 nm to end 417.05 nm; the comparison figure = 1.05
